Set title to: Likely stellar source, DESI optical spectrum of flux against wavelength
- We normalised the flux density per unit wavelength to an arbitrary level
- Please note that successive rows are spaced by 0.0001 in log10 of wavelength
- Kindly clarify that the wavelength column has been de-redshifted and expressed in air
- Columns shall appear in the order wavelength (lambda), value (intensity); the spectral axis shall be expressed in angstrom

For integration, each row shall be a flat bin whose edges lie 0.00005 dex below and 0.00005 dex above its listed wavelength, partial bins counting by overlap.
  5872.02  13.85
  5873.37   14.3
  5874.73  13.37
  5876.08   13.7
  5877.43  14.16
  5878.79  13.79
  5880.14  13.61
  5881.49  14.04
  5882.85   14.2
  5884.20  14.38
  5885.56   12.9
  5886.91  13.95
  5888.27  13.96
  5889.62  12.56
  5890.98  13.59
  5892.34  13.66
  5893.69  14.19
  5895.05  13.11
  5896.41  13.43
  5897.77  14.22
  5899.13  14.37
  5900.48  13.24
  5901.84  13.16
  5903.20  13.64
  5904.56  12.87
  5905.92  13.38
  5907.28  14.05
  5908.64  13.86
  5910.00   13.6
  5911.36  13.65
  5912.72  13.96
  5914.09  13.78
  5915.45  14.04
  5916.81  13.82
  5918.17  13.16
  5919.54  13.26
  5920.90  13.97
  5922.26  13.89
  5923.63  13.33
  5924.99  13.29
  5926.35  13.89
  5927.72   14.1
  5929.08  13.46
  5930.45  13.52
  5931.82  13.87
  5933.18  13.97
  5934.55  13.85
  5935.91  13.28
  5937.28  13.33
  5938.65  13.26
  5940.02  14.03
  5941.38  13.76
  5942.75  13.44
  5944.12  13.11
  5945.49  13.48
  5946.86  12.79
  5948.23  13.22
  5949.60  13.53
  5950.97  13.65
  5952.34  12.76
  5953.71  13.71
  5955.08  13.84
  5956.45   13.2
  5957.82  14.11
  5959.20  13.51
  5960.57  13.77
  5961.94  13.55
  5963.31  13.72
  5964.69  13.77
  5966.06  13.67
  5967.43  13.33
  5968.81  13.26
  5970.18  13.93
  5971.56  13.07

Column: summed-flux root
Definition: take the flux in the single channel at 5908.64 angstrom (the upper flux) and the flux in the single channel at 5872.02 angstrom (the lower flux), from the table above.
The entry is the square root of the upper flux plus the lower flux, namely 5.26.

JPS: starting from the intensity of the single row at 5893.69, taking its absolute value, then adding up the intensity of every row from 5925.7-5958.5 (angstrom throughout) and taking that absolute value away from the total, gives 311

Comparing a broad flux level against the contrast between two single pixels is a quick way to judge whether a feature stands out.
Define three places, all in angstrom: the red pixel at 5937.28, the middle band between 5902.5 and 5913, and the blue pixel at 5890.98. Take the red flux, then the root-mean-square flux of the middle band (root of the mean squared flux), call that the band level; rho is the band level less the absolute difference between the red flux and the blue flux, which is 13.37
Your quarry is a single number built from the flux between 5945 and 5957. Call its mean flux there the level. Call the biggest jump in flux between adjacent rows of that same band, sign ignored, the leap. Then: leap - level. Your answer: -12.4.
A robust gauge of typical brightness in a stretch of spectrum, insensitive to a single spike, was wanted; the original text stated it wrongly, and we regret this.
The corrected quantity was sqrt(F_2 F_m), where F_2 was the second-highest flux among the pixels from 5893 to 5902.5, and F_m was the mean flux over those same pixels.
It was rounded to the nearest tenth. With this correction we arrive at 13.9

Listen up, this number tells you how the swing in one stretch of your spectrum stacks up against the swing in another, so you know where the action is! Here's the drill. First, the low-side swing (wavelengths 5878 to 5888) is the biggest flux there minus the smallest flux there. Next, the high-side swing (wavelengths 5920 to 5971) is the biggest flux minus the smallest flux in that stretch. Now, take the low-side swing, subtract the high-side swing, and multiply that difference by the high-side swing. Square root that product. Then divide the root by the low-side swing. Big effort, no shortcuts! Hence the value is 0.28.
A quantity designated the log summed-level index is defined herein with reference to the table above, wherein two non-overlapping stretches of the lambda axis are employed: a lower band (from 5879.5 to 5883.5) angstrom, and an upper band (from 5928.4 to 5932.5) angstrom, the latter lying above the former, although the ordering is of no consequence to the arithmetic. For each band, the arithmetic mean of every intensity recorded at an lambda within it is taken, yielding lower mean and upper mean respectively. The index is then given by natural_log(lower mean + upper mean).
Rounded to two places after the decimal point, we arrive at 3.32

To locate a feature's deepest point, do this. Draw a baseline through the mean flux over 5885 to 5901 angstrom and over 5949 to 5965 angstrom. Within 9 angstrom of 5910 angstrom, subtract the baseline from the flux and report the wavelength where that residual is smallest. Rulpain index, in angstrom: 5904.56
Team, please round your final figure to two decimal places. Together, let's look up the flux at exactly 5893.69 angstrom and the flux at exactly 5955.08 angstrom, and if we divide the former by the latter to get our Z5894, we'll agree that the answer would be 1.03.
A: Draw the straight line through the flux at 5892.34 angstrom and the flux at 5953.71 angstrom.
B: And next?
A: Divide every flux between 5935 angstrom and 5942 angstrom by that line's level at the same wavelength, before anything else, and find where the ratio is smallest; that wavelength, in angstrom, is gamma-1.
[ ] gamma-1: 5938.65 angstrom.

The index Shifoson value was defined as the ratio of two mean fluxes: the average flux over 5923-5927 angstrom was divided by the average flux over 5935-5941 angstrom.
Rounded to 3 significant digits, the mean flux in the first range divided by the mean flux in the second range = 1.00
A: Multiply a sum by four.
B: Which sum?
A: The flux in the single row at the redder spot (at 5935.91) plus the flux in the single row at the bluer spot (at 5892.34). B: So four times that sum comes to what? 108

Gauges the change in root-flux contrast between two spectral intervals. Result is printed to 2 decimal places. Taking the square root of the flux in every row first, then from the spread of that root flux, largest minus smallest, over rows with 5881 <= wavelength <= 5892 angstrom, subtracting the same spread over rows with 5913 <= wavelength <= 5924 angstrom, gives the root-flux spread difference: 0.13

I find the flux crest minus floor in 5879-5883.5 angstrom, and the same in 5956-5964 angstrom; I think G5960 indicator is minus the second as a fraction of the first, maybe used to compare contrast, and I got -1.54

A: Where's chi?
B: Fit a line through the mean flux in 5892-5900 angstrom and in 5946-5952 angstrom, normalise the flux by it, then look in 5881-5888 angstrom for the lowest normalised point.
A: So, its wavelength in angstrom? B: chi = 5885.56 angstrom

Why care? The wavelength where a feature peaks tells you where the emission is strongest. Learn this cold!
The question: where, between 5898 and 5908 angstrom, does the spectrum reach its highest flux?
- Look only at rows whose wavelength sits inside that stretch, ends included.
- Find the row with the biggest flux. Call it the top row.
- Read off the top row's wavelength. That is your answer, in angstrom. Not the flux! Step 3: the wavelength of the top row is 5899.13 angstrom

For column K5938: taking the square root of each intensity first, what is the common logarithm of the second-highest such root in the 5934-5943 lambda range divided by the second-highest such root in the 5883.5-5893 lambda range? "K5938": -0.0017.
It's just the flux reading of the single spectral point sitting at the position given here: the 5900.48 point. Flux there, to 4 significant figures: 13.24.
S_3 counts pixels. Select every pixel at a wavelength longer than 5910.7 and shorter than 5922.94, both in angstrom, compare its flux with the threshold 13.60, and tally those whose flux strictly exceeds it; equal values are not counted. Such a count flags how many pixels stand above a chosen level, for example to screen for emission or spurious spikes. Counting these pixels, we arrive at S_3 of 7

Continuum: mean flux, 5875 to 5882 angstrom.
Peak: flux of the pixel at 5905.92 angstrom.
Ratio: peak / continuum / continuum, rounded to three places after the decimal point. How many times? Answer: 0.070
